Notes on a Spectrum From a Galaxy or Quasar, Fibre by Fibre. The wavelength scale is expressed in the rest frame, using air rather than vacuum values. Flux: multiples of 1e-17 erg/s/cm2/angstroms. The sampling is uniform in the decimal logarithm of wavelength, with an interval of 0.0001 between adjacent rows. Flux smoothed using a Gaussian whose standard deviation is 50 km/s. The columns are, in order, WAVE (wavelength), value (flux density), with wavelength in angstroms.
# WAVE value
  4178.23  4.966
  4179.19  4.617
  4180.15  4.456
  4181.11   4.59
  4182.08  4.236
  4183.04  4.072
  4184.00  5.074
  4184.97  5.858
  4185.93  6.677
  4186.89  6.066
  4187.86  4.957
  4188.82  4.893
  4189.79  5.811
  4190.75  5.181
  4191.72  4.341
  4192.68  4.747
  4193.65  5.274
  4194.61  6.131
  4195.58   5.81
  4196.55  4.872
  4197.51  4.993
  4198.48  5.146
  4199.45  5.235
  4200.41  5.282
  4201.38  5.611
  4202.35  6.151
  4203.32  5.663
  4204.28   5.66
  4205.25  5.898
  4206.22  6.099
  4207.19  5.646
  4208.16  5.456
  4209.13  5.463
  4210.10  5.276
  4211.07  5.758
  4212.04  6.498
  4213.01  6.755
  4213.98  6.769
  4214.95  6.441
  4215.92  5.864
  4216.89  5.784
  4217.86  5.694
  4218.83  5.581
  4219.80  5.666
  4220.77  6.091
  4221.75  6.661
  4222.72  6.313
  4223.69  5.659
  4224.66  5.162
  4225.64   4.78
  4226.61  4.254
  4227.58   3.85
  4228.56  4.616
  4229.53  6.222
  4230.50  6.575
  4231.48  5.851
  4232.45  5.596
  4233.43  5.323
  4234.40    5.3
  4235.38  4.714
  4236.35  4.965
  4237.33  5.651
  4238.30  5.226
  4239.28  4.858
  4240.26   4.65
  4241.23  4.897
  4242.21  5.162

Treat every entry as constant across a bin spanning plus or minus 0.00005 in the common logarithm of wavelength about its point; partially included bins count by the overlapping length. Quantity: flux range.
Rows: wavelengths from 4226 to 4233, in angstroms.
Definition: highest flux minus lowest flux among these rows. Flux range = 2.7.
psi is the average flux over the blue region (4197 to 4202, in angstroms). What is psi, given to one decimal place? 5.3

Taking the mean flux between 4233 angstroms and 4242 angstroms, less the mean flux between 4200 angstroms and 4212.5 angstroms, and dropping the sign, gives 0.66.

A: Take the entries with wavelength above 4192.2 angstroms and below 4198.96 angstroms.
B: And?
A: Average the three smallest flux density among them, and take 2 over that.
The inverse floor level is 0.41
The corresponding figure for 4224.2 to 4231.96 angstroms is 0.47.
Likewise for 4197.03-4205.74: 0.39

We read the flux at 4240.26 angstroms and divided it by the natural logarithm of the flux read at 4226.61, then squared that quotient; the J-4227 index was 10.3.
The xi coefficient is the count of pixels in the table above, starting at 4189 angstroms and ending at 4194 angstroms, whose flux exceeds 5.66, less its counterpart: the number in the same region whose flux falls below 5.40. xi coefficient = -3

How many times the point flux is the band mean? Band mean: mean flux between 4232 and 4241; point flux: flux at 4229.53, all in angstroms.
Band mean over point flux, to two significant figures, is 0.83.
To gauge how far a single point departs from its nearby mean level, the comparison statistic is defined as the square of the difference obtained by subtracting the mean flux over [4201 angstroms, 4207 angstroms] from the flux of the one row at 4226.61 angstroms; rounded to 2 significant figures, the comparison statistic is 2.5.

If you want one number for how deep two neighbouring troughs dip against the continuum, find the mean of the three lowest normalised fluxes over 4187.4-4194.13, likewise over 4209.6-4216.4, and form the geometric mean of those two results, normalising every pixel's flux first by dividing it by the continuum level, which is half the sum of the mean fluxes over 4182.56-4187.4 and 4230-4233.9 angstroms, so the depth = 0.900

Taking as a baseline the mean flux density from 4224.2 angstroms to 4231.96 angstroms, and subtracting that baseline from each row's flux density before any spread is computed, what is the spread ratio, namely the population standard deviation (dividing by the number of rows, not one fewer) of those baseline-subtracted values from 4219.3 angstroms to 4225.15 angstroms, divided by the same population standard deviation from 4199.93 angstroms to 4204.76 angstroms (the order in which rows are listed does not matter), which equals 1.8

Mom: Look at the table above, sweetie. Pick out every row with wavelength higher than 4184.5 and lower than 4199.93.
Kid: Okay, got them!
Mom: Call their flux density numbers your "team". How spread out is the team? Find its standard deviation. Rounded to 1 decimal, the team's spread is 0.6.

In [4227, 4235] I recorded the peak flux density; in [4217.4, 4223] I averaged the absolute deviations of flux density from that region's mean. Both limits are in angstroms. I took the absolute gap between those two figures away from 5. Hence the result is -1.2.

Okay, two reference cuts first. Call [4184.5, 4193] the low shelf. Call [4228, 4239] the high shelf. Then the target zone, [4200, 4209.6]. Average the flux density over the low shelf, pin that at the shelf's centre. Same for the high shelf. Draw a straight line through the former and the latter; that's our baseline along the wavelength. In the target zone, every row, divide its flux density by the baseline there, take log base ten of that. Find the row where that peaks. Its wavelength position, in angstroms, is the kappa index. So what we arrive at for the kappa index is 4202.35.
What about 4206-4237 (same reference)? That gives 4213.98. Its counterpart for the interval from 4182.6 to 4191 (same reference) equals 4185.93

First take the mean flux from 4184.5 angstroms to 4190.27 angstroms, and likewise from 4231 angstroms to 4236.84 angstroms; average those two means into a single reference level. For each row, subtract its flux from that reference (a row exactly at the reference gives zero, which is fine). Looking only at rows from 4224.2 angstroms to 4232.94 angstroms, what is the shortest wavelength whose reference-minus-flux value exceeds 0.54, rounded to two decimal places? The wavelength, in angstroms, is 4225.64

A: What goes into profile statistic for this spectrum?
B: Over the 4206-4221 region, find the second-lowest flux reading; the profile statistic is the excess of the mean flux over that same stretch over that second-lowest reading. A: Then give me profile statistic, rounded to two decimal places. 0.47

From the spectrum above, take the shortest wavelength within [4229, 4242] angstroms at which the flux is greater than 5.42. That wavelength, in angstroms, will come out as 4229.53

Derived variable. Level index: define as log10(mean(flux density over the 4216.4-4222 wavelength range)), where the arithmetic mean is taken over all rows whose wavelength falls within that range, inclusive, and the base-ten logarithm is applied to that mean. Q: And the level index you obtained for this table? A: 0.77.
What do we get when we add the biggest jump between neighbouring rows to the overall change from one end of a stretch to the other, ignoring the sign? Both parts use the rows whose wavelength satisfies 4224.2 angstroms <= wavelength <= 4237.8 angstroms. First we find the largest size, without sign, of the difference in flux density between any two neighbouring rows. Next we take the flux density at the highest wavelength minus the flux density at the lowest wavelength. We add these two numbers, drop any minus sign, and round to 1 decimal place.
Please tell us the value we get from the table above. 2.1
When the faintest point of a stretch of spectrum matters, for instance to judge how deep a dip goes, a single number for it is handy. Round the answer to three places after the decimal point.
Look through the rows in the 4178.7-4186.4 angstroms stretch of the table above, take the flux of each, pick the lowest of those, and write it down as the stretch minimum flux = 4.072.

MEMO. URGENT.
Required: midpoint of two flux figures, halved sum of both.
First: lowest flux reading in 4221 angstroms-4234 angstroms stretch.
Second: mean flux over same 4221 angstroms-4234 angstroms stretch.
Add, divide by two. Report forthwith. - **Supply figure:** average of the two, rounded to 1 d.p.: 4.7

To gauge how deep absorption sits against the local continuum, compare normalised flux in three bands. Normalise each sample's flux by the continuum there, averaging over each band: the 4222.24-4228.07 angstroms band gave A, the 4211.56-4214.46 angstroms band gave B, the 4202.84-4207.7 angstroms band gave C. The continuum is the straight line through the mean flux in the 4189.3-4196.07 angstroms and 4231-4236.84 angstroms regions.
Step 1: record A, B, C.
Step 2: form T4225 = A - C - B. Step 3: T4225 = -1.40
